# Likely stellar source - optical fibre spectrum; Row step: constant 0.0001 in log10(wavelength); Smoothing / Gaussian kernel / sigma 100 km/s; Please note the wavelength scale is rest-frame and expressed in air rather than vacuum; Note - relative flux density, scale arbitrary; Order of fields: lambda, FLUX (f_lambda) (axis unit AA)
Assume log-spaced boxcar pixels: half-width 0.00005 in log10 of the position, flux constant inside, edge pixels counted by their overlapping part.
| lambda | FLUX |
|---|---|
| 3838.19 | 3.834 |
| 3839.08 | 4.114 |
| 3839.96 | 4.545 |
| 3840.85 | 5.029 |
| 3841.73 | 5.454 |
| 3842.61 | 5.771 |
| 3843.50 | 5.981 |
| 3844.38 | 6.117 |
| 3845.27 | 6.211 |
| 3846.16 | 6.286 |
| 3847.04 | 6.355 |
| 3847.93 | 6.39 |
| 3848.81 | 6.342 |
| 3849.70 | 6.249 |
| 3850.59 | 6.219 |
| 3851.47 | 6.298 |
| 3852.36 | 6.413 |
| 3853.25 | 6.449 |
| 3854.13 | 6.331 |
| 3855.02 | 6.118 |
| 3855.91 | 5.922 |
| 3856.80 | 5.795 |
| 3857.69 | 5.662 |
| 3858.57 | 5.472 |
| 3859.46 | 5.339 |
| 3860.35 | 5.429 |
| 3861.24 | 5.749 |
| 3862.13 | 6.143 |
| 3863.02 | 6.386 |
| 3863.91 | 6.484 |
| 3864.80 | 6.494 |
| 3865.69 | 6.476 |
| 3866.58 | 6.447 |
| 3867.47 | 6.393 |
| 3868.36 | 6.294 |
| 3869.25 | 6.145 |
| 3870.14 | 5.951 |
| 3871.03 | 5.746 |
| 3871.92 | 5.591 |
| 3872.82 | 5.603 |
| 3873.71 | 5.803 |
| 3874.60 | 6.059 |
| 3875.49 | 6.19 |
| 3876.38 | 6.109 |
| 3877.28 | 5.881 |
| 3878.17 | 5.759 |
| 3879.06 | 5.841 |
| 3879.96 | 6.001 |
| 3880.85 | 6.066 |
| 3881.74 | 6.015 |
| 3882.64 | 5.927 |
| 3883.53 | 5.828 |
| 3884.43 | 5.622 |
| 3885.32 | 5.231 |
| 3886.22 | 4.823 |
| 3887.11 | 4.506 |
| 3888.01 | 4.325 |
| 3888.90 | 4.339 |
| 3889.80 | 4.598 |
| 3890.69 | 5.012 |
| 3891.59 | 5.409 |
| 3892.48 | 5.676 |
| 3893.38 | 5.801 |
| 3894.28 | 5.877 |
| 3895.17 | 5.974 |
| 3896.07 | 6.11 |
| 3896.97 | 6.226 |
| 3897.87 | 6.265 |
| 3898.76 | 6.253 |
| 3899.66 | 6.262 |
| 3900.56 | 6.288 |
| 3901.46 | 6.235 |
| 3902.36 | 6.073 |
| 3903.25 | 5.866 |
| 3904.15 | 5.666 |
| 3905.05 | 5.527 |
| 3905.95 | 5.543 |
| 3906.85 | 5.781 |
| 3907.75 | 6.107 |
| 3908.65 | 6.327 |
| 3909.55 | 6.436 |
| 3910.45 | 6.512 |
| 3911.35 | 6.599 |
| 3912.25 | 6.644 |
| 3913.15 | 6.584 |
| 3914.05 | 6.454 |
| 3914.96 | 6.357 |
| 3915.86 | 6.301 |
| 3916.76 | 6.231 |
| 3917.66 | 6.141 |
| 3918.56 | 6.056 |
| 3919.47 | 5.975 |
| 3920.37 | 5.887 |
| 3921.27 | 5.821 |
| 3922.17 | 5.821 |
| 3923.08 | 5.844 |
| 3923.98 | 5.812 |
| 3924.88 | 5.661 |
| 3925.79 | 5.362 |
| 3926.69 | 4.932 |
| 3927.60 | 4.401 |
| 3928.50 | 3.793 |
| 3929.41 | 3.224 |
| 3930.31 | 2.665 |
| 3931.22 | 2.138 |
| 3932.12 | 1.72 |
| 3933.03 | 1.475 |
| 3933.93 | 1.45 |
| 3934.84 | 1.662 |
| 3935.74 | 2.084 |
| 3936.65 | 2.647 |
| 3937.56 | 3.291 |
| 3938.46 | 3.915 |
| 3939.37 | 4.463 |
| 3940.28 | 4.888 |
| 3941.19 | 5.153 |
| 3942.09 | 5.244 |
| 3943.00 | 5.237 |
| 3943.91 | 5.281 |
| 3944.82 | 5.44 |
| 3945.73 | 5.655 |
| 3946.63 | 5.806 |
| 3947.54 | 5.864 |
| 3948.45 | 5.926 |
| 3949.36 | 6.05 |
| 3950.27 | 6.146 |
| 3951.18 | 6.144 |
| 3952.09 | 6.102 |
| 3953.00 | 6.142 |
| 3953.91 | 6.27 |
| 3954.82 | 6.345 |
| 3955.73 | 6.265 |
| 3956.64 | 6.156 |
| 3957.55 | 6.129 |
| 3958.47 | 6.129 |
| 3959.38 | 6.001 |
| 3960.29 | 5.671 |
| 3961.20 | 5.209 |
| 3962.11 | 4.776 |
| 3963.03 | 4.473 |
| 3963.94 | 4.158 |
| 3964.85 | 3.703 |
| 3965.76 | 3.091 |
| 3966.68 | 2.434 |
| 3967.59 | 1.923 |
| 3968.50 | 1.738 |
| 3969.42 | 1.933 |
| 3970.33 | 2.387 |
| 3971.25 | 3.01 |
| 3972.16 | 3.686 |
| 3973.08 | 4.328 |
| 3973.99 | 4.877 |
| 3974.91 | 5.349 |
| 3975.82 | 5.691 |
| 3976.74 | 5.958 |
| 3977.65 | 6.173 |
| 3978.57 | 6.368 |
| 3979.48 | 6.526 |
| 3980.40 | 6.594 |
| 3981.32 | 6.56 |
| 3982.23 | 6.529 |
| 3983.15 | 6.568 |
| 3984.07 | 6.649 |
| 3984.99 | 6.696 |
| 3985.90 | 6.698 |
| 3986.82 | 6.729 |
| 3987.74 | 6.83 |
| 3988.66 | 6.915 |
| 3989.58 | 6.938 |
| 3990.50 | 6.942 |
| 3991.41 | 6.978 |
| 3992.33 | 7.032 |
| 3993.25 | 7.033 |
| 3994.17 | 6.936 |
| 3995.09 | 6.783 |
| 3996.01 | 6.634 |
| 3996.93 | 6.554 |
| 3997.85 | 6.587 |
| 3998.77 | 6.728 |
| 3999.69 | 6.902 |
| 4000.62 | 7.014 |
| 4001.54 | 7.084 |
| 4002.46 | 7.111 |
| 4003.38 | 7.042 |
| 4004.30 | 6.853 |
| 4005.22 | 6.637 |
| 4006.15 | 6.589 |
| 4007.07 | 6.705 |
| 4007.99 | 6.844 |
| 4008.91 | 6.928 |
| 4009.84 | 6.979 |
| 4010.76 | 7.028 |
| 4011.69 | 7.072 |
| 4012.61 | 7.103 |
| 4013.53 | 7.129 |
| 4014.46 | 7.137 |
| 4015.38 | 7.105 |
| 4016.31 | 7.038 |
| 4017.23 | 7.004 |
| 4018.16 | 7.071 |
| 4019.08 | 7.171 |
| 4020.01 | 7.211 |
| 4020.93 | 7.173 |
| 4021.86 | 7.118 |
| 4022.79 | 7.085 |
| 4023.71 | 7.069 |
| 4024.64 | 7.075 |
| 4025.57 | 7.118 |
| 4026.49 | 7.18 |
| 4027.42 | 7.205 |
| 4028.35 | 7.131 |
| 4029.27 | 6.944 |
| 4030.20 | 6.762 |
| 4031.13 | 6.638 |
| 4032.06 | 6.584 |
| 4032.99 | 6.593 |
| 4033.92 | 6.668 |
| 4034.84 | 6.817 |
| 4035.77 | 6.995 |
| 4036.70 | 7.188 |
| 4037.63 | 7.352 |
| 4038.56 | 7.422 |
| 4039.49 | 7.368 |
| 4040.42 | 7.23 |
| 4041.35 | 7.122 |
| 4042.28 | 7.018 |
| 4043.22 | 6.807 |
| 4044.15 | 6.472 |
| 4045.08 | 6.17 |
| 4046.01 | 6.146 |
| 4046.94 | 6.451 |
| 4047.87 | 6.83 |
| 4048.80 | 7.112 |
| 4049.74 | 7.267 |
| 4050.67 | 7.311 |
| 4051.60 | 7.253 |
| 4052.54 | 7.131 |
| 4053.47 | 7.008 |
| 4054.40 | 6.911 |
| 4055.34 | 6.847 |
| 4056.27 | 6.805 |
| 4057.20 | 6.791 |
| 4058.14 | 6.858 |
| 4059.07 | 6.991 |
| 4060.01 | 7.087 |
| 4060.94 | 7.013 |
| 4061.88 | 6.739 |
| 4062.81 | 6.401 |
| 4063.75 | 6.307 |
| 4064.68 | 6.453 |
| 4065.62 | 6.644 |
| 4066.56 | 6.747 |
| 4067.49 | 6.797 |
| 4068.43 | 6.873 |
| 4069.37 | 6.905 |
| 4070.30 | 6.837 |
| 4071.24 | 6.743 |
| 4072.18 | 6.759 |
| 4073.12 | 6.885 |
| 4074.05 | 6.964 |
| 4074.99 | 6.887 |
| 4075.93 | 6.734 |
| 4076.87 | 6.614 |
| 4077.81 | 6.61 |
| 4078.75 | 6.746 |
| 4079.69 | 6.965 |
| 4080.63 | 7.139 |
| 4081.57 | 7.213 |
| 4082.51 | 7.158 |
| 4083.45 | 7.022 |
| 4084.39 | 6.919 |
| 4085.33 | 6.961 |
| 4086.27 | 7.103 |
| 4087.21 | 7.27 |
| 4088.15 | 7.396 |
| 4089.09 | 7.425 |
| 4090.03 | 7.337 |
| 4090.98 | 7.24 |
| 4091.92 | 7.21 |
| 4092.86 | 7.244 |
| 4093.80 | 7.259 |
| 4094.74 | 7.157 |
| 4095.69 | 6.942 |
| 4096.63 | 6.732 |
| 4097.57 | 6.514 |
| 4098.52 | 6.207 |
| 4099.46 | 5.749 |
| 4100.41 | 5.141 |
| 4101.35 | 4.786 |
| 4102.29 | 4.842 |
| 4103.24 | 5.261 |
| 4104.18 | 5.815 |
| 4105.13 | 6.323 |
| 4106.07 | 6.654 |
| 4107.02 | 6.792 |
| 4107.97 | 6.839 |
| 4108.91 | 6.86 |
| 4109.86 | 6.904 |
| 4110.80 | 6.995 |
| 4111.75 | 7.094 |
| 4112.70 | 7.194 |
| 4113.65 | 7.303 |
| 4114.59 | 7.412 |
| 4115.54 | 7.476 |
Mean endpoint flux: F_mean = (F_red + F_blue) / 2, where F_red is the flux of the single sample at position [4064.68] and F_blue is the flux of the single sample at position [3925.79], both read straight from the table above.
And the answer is 5.9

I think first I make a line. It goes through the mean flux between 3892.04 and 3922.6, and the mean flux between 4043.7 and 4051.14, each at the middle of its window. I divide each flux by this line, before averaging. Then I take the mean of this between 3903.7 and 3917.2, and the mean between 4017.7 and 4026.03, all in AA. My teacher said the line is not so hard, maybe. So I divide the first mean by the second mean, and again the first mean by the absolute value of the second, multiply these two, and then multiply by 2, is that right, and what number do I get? 1.8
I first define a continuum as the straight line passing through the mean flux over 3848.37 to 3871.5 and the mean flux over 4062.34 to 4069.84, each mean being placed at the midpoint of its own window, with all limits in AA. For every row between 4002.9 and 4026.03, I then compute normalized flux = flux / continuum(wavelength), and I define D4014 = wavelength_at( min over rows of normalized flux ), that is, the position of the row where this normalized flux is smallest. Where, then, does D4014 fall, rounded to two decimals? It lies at 4006.15 AA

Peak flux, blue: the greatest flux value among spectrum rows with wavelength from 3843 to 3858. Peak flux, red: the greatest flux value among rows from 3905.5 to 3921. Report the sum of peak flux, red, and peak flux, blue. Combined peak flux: 13.1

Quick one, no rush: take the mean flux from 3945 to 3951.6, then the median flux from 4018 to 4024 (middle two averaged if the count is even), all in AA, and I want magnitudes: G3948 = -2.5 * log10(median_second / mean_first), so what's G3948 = -0.20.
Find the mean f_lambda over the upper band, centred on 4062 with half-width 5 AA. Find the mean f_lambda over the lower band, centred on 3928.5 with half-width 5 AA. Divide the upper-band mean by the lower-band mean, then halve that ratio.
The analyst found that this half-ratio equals 0.90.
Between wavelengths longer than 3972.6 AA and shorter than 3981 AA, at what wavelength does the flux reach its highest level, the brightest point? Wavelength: 3980.40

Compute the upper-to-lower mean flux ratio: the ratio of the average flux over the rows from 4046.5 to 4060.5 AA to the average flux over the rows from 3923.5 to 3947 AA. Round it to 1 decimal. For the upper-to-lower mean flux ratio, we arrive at 1.8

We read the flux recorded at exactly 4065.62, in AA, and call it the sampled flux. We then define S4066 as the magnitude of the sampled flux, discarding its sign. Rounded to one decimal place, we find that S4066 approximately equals 6.6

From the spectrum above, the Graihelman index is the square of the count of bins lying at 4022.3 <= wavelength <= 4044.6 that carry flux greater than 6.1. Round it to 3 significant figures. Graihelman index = 576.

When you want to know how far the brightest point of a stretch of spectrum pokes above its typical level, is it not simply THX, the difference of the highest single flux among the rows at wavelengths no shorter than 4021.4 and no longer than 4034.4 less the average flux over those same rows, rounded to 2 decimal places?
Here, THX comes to 0.26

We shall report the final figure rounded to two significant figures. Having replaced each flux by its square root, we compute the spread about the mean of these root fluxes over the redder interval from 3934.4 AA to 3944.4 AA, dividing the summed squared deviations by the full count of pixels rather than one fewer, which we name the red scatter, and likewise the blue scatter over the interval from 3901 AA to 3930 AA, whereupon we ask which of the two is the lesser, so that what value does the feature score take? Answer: 0.17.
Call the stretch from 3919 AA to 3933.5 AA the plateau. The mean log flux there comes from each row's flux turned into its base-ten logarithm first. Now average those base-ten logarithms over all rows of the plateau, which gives 0.60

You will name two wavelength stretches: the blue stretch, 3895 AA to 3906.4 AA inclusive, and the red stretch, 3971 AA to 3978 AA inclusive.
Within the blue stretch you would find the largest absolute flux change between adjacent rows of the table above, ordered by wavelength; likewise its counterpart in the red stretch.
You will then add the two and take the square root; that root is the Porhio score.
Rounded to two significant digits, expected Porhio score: 0.94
